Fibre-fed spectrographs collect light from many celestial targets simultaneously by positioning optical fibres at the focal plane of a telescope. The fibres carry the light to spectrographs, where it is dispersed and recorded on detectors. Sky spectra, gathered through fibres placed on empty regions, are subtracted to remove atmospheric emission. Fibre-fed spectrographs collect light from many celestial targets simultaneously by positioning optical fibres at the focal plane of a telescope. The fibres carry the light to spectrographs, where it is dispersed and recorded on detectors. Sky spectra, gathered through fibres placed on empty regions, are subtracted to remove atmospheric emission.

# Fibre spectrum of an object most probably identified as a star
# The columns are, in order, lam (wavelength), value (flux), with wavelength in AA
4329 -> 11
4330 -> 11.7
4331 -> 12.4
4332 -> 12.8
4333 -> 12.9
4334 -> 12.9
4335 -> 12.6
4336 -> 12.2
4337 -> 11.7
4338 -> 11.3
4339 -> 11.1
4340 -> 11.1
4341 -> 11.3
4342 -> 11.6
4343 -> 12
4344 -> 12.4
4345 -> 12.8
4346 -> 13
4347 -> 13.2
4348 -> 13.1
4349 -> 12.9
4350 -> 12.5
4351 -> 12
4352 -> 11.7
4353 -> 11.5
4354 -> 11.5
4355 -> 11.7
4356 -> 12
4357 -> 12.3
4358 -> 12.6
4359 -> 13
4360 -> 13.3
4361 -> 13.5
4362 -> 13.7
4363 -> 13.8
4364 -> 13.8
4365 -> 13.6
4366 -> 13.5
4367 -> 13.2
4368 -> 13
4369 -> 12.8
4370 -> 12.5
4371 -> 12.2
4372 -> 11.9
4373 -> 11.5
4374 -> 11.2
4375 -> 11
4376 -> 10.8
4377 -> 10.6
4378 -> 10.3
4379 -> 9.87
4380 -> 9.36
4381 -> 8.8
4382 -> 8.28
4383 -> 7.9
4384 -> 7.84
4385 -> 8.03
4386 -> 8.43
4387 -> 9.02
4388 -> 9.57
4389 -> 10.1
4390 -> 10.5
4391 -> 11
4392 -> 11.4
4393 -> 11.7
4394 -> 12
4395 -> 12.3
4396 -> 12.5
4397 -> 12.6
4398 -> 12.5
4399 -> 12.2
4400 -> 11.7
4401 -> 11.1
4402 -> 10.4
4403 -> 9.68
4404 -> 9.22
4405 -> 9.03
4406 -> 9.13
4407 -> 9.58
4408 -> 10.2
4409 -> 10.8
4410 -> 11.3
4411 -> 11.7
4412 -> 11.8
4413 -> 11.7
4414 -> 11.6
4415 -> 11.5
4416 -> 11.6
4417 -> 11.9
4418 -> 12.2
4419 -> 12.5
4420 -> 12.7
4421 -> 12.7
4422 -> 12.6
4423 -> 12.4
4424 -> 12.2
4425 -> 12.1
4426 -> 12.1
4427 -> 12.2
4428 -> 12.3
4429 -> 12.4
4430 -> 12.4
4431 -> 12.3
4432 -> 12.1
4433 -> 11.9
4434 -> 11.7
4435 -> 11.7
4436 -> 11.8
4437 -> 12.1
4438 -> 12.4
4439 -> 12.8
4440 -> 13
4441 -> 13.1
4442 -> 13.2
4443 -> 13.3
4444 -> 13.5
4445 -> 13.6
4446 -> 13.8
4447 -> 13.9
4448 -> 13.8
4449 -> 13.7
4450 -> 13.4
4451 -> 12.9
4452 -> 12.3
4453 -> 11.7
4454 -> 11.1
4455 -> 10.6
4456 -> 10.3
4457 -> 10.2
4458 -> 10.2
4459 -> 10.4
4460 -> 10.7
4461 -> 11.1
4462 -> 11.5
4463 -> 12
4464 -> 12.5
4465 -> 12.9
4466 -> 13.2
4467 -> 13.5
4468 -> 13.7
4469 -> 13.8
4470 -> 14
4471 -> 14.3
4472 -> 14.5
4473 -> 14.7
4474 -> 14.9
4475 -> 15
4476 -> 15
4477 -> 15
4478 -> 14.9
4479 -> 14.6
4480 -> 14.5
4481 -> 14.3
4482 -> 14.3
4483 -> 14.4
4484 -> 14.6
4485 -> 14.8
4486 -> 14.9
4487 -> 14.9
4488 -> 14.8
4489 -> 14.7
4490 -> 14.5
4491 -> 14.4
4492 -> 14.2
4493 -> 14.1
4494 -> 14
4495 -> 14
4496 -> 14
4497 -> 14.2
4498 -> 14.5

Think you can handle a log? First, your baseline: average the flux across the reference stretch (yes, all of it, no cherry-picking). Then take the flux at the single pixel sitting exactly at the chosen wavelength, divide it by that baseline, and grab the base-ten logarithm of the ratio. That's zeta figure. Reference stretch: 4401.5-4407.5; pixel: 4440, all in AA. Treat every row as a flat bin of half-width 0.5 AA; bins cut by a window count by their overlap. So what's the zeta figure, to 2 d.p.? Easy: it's 0.14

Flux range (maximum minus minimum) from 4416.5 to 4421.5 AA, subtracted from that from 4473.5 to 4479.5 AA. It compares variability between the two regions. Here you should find -0.4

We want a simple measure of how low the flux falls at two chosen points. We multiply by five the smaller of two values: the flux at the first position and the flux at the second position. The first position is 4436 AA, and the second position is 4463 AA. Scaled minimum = 59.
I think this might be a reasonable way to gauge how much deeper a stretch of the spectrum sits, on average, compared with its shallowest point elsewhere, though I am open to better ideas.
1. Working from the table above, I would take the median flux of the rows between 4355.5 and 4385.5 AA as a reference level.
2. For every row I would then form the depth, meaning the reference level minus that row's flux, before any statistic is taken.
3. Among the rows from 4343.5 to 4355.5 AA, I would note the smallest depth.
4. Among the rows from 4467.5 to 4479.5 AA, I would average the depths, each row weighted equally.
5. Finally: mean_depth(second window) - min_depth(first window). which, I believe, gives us -1.3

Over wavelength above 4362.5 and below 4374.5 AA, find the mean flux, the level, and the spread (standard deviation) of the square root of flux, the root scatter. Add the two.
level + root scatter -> 12.9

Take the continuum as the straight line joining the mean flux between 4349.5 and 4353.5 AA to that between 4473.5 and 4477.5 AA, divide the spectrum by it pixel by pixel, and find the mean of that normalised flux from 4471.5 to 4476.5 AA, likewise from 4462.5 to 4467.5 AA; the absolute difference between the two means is 0.12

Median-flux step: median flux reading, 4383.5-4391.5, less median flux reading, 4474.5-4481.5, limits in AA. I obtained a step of -5.6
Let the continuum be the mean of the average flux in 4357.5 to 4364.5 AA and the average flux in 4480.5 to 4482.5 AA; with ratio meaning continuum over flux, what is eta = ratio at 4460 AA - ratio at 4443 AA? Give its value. 0.25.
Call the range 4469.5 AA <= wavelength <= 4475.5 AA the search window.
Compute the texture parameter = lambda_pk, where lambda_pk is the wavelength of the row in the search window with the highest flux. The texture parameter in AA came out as 4475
